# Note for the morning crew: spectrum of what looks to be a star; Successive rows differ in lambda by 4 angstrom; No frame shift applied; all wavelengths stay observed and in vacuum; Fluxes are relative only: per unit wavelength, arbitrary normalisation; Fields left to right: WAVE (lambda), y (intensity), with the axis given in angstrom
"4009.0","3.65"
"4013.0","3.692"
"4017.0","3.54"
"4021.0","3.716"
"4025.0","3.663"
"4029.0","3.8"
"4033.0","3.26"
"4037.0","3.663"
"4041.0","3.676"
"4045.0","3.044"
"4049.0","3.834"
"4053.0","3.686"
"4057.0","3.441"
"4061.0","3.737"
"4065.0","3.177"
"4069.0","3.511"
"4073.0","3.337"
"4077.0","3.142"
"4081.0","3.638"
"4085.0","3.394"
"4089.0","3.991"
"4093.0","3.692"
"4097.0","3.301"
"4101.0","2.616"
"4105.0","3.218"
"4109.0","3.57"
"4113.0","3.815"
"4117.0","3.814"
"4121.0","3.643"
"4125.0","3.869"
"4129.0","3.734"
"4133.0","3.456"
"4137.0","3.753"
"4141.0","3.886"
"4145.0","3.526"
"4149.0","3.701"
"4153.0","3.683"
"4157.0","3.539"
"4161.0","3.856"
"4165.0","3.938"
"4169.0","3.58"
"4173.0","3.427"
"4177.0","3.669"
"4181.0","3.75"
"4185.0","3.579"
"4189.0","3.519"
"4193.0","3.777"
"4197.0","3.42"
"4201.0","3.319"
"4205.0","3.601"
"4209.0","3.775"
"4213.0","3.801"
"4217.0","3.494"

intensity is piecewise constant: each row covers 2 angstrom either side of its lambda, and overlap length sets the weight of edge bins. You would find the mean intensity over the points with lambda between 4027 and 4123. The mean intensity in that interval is 3.50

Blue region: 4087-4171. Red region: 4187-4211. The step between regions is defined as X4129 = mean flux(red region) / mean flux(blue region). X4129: 0.98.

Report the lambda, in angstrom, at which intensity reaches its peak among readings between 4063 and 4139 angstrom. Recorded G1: 4089.0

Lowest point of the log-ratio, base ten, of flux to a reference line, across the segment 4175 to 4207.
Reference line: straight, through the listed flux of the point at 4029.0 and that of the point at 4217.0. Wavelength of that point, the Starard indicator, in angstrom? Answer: 4201.0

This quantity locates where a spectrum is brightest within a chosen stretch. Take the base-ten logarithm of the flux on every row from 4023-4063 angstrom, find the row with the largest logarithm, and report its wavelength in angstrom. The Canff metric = 4049.0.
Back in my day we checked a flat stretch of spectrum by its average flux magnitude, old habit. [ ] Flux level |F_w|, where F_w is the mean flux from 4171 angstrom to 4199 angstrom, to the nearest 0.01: 3.59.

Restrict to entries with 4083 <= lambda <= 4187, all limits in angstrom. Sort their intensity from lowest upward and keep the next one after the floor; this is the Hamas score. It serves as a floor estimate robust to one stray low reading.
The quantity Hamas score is 3.218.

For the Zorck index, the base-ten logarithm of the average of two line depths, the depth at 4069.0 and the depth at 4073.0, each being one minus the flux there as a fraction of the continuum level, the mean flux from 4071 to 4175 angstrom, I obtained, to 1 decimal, -1.4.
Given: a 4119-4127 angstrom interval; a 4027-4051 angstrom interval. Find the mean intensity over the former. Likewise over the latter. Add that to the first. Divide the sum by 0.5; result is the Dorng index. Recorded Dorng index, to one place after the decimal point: 14.6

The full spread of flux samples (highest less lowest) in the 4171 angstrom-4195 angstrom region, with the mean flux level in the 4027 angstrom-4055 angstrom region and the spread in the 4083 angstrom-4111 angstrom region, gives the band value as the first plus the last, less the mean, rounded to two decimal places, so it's -1.84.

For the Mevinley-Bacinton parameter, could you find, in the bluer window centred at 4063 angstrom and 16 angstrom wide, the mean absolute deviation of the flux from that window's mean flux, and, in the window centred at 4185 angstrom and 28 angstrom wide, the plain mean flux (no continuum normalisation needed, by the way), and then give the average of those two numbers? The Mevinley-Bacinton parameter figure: 1.87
